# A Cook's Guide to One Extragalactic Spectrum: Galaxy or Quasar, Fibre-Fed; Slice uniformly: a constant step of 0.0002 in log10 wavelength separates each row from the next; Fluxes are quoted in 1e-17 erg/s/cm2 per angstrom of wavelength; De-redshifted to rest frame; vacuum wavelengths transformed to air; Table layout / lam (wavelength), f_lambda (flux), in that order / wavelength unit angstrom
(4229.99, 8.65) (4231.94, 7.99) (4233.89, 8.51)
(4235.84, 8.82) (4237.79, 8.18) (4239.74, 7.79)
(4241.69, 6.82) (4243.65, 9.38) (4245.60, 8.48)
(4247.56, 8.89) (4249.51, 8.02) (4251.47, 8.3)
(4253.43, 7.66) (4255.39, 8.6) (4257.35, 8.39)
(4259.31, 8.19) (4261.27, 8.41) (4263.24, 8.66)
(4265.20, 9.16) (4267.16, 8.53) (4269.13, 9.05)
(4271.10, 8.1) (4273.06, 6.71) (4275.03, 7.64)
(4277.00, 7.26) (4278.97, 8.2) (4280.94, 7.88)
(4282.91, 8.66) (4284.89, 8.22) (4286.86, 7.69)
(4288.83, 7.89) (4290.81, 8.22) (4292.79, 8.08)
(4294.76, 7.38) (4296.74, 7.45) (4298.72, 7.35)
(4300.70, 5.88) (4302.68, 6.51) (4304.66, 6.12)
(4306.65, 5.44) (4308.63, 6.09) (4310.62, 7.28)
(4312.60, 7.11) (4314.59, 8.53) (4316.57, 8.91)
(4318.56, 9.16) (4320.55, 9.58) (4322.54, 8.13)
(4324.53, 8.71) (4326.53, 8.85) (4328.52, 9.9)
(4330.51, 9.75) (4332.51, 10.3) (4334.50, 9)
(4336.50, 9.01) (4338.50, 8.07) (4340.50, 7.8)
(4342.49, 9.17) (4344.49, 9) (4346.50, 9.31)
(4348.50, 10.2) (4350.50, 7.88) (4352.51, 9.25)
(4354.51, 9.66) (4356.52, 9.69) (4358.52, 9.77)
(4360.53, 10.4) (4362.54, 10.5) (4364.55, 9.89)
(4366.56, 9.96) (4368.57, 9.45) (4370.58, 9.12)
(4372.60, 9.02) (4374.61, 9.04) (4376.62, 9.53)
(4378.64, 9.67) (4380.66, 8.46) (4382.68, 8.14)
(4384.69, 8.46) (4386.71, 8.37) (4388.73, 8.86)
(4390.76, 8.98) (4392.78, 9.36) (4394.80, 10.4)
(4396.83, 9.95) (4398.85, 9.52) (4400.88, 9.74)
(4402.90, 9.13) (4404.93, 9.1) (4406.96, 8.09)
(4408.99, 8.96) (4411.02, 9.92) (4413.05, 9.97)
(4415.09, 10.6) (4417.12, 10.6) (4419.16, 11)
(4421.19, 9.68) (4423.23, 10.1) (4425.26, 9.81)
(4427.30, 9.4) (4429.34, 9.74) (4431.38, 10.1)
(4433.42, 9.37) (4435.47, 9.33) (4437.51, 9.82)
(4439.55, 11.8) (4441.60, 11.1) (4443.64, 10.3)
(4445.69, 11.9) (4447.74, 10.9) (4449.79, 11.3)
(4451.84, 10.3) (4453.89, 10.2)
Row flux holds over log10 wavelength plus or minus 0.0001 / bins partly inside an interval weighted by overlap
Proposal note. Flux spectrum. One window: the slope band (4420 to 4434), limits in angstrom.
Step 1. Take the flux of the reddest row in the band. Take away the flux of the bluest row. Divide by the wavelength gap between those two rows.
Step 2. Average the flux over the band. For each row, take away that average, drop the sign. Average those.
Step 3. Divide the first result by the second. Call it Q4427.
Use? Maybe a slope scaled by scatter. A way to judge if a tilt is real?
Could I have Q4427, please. -0.11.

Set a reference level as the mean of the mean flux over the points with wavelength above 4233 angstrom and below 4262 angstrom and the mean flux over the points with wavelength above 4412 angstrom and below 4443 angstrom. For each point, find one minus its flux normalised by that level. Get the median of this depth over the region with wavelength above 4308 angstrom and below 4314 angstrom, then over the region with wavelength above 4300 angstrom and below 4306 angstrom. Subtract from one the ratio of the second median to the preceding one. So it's -0.5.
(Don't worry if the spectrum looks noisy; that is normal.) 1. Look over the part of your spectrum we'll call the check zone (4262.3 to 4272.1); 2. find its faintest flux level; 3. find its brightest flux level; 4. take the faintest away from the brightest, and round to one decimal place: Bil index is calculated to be 1.1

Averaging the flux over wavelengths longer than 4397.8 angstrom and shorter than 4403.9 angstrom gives 9.5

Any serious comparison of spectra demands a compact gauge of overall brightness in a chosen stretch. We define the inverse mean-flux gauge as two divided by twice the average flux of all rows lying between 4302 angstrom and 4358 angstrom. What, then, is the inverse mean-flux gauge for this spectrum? 0.117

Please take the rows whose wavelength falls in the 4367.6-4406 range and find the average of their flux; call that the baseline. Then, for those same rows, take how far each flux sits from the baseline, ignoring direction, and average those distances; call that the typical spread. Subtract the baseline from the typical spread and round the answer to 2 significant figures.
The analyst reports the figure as -8.7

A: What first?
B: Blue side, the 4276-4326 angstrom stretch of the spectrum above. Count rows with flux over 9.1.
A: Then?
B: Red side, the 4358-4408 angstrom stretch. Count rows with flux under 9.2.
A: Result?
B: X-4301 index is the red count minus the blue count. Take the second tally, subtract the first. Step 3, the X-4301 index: 10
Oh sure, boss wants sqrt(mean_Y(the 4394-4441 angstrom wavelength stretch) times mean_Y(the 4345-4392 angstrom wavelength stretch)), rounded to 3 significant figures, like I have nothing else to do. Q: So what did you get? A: 9.56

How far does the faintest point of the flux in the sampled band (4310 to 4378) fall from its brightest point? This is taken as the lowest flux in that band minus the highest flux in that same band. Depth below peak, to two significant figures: -3.4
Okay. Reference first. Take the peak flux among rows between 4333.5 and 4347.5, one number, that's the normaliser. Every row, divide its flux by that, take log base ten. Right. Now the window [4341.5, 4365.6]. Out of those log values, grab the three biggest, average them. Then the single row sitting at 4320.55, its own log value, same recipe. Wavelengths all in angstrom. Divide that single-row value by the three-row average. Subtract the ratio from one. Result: 0.7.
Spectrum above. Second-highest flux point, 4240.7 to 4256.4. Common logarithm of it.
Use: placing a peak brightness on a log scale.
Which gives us 0.949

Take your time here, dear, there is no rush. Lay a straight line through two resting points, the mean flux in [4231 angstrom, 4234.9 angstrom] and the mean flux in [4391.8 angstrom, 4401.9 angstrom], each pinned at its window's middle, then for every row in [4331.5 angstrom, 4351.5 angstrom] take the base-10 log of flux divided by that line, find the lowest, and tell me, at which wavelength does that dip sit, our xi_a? 4340.50 angstrom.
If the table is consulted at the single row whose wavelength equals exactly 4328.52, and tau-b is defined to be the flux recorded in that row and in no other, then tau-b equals 9.9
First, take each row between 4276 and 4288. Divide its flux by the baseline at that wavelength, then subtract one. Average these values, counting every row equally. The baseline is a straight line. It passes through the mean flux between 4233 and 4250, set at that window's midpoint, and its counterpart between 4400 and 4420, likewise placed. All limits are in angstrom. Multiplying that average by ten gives -0.8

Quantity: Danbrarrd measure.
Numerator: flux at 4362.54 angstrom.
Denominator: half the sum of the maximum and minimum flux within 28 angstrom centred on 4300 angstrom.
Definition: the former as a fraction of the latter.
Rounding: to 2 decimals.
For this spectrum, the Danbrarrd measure 1.54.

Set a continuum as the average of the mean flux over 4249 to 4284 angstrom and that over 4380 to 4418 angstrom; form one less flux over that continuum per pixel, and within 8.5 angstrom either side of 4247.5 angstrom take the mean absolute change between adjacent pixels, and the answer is 0.108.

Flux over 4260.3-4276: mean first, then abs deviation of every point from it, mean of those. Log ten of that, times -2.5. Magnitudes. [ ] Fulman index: 0.56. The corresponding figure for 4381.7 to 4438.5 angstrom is 0.58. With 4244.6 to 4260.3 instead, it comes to 1.41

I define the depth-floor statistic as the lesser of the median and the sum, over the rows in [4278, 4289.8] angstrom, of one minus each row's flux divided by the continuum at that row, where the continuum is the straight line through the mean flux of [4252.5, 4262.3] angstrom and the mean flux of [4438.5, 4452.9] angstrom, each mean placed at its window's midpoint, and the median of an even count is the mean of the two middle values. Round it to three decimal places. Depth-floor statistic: 0.068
